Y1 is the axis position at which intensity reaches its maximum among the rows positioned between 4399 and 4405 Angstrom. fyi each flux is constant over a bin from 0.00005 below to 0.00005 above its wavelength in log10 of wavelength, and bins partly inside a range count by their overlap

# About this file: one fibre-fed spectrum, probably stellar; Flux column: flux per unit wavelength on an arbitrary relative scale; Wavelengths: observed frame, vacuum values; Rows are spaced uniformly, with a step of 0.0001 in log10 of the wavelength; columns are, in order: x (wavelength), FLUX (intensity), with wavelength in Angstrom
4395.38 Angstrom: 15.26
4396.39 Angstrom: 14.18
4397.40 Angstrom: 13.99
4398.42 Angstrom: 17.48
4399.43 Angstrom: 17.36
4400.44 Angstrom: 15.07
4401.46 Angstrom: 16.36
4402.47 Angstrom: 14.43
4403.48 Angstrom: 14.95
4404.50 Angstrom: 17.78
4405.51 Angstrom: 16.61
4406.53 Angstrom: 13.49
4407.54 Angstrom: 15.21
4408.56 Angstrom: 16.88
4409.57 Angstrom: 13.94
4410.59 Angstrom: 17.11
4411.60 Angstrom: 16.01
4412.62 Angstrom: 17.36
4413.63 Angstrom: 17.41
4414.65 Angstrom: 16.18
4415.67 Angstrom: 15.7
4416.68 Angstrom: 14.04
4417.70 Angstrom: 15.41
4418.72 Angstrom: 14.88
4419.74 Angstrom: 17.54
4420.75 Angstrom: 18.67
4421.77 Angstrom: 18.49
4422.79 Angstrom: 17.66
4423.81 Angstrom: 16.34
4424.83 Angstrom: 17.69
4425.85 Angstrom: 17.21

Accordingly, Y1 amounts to 4404.50 Angstrom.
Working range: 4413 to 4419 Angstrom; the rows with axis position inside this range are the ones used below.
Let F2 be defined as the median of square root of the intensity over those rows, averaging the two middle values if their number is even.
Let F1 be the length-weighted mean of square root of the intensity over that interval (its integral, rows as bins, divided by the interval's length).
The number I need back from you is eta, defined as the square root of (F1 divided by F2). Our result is 1.00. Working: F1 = 3.96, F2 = 3.94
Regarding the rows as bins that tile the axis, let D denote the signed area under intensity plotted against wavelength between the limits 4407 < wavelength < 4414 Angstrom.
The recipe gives 114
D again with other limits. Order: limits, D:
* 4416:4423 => 116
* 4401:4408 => 109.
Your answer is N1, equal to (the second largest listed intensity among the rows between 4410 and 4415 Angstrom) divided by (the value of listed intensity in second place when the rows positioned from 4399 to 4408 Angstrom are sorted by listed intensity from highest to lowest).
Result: 1.00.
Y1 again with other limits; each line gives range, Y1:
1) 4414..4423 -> 4420.75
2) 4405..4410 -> 4408.56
